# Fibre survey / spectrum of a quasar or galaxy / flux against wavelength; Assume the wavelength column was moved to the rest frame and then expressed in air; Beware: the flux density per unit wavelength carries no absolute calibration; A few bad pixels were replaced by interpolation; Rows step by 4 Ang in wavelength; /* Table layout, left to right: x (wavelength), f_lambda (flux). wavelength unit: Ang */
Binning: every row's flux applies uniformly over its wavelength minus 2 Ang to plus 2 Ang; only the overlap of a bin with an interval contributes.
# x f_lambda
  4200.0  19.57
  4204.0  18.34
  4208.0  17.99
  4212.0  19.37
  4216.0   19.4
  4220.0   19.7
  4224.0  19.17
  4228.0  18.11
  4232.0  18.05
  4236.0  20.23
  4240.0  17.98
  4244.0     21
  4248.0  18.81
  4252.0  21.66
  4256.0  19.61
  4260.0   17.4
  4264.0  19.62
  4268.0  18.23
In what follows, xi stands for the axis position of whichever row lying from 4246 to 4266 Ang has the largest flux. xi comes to 4252.0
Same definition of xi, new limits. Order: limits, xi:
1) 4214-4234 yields 4220.0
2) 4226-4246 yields 4244.0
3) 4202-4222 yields 4220.0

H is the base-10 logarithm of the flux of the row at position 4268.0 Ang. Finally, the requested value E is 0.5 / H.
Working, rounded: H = 1.261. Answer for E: 0.397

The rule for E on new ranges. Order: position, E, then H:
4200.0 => 0.387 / 1.292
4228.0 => 0.397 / 1.258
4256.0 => 0.387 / 1.292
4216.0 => 0.388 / 1.288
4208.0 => 0.398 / 1.255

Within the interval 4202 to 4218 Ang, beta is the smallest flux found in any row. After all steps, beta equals 17.99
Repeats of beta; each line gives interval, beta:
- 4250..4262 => 17.4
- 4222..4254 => 17.98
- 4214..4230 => 18.11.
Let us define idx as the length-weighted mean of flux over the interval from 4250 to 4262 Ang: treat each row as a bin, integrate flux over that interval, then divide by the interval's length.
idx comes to 19.6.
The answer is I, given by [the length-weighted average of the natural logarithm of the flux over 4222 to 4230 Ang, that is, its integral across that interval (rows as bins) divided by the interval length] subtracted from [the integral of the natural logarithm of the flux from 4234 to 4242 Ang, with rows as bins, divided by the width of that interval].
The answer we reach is 0.02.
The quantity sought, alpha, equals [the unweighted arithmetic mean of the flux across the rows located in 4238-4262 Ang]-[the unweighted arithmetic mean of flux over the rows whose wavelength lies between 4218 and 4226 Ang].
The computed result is 0.0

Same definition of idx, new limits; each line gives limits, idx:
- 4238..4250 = 19.3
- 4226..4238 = 18.8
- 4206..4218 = 18.9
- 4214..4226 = 19.4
